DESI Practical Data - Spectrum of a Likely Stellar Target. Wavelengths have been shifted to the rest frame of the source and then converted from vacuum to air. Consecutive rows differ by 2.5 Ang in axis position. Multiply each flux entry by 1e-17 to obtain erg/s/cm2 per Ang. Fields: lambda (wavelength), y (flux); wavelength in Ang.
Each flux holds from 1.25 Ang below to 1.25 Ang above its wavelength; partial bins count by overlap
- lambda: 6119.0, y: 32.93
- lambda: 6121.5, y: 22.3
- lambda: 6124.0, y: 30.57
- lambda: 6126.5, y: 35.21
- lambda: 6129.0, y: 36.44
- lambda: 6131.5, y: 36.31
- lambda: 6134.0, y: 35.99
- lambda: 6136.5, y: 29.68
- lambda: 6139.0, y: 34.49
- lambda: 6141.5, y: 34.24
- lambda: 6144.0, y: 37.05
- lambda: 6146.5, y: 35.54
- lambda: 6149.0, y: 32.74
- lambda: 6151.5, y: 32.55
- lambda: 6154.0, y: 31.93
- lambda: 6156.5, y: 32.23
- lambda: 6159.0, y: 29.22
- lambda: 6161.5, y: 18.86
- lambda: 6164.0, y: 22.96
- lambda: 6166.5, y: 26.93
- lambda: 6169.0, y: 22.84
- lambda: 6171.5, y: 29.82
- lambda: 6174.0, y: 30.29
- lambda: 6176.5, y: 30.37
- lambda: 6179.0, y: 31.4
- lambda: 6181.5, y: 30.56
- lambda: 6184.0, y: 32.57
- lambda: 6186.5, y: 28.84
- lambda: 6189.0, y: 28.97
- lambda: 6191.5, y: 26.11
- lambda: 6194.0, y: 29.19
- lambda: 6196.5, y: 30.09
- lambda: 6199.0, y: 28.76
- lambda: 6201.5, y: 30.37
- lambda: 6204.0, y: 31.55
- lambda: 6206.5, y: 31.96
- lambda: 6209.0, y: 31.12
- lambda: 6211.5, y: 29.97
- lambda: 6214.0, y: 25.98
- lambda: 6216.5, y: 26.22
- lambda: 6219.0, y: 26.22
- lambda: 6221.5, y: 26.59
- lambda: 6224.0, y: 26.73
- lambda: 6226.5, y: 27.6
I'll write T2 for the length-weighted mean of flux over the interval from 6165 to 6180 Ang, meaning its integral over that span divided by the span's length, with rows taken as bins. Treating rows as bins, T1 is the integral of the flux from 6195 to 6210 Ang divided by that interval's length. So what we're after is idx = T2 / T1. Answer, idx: 0.9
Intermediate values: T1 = 31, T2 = 28.5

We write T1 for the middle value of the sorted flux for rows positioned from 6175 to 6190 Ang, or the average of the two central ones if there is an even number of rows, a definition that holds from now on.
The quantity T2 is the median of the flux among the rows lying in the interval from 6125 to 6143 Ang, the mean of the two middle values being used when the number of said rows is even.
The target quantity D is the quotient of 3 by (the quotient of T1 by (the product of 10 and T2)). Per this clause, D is 35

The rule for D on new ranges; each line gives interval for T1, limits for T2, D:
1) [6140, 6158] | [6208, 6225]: 24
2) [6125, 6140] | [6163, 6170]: 19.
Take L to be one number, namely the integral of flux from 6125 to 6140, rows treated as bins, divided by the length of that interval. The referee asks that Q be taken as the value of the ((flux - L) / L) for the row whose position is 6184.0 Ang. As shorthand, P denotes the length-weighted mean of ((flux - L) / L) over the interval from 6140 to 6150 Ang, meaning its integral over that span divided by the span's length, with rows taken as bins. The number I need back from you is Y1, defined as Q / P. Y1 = -6.5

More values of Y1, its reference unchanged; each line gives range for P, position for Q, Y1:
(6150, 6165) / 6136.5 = 0.8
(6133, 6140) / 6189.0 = 4.1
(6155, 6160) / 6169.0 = 3.1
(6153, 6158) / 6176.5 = 1.6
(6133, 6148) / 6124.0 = 22.9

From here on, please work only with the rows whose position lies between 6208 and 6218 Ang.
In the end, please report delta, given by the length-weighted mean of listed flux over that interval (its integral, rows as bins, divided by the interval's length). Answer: 28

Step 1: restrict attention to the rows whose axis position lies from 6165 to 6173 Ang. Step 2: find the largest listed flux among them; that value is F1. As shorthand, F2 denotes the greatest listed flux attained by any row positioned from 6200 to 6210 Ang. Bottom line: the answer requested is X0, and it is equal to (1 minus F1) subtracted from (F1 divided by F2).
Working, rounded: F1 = 29.82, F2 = 31.96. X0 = 29.8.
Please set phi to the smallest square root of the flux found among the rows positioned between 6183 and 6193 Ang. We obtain 5.1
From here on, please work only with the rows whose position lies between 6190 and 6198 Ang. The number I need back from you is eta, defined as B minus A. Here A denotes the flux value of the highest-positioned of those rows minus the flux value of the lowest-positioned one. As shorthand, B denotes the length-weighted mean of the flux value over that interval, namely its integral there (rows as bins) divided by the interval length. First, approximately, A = 4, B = 28.5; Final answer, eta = 25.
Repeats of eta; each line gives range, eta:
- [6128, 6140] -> 36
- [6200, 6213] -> 31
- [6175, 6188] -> 32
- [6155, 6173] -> 29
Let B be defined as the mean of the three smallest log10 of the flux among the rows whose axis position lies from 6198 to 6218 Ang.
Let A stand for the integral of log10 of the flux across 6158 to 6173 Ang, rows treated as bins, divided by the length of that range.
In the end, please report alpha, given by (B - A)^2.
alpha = 0.001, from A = 1.39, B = 1.43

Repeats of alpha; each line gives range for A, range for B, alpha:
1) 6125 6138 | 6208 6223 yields 0.015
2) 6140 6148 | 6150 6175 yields 0.048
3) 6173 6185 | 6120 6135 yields 0.001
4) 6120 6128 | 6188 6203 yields 0.000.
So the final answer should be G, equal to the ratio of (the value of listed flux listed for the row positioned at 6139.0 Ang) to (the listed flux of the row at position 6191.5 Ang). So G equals 1.32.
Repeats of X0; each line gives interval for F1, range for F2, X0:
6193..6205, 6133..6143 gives 31.4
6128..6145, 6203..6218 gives 37.2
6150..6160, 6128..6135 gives 32.4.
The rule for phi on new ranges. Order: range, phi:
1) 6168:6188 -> 4.8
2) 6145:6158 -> 5.7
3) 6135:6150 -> 5.4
